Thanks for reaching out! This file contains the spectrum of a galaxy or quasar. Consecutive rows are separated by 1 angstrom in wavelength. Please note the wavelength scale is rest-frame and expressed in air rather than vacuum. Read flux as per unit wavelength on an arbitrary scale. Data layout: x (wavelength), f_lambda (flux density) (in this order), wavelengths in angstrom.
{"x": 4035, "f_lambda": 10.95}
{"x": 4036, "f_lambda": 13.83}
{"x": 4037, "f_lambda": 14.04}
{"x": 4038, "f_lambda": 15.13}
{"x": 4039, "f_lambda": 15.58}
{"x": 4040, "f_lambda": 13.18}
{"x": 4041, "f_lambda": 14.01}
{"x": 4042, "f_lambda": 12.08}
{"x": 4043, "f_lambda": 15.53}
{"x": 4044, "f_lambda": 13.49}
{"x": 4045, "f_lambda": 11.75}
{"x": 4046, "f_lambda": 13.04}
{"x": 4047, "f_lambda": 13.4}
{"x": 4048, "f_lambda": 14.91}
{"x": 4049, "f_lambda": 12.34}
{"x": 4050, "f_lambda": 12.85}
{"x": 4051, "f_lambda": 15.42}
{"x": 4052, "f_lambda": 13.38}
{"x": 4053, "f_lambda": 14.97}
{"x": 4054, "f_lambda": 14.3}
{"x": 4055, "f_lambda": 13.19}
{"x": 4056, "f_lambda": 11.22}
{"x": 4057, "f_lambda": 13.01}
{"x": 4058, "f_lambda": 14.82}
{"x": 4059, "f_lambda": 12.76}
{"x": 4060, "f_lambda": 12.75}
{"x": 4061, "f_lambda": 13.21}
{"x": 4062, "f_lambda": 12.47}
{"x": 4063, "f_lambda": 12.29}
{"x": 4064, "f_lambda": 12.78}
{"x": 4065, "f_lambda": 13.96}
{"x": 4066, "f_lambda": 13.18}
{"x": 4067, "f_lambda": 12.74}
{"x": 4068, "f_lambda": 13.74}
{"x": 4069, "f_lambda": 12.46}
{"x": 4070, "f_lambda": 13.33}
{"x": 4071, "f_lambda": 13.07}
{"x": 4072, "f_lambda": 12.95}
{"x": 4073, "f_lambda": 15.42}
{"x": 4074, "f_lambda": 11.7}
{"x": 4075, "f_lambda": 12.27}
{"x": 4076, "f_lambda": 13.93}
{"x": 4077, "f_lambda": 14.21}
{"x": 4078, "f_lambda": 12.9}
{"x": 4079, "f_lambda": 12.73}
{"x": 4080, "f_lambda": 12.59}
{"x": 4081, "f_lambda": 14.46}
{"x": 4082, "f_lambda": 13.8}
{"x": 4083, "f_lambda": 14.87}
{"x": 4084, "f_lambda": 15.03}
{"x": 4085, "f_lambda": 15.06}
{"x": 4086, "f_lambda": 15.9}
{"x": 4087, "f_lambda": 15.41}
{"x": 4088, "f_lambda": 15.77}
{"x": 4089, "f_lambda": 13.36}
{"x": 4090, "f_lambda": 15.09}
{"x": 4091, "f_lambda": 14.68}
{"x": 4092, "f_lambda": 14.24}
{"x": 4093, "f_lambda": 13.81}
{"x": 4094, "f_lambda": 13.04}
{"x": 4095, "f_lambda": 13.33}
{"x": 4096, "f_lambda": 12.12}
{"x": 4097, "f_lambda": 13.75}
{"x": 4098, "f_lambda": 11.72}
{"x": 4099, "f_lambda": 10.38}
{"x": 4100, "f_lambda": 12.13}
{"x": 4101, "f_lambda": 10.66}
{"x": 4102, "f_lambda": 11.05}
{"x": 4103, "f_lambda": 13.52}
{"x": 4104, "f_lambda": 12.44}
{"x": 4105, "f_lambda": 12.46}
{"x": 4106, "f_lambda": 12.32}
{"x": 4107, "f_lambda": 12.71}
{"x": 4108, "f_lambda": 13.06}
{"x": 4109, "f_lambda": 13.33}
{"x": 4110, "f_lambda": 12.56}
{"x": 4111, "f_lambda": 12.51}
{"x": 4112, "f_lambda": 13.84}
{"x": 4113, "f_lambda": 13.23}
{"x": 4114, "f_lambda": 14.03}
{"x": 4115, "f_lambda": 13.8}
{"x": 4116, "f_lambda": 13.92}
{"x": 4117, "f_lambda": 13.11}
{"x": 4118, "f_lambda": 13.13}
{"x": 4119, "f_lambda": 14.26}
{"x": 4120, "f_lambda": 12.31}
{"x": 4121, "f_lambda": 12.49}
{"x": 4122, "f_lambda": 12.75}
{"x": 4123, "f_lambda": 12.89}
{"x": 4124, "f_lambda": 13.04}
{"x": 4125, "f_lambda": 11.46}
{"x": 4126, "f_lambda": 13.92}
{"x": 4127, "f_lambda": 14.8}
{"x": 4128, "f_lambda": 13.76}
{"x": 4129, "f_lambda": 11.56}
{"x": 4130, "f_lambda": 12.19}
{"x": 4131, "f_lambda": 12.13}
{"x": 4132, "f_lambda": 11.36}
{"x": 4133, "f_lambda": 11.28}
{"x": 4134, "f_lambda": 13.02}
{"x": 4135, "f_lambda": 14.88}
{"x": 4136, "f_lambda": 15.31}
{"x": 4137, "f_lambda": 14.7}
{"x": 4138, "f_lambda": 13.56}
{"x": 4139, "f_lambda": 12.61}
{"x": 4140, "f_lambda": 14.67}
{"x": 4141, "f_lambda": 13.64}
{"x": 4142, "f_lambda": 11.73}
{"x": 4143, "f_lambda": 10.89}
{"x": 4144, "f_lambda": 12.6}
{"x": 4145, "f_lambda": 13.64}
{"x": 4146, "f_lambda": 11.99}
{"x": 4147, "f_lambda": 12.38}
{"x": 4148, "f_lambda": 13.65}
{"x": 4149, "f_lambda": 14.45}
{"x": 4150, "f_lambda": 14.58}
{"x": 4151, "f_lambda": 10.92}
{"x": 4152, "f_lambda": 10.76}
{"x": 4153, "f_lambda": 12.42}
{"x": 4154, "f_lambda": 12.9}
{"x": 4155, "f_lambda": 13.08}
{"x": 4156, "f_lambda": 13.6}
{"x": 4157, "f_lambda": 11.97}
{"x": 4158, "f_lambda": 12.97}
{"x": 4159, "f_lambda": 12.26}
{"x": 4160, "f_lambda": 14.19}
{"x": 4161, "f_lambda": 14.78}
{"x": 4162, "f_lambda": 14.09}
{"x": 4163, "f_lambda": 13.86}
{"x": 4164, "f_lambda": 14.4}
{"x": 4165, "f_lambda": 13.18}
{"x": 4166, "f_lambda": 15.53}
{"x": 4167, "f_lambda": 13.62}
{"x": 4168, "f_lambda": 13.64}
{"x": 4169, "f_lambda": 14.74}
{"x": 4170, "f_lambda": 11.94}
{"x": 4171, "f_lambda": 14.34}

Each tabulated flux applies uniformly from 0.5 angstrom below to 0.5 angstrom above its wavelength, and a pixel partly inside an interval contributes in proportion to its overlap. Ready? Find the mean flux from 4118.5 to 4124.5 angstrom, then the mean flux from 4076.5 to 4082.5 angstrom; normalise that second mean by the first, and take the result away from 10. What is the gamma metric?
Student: 8.962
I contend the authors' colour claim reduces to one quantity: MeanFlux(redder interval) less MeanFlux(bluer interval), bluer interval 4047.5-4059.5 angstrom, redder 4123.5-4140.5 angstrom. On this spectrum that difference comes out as -0.41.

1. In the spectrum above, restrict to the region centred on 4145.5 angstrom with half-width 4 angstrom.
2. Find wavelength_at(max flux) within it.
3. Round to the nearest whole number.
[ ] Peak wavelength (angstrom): 4149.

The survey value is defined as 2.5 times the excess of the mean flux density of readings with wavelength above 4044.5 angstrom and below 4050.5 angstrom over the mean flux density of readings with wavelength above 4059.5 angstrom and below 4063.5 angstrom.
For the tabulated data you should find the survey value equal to 0.9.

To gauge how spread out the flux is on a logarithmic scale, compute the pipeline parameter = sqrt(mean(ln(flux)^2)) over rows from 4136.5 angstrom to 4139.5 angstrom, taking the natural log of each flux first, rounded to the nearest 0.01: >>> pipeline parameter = 2.61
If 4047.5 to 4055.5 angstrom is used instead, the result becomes 2.63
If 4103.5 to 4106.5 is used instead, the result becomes 2.52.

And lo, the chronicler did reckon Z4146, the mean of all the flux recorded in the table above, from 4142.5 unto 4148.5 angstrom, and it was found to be 12.5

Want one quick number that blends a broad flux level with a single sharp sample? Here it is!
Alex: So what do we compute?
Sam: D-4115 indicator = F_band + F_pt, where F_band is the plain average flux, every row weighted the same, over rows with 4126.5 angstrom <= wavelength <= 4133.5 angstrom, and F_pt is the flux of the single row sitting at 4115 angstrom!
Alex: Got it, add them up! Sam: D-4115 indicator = 26.2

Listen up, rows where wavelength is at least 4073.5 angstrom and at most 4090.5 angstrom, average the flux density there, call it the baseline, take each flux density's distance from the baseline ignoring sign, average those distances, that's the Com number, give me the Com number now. 1.1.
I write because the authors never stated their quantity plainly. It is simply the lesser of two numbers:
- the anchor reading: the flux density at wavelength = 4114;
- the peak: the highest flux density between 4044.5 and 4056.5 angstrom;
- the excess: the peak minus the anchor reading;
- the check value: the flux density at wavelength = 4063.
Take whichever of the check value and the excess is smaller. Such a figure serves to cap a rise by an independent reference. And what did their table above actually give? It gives 1.4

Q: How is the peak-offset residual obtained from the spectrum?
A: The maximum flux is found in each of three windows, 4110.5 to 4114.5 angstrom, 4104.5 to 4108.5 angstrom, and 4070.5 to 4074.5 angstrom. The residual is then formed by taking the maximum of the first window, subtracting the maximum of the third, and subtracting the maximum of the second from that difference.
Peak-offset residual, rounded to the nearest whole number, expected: -14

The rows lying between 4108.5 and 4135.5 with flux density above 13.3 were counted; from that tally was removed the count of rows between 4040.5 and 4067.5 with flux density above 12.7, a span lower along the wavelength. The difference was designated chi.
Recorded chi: -11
